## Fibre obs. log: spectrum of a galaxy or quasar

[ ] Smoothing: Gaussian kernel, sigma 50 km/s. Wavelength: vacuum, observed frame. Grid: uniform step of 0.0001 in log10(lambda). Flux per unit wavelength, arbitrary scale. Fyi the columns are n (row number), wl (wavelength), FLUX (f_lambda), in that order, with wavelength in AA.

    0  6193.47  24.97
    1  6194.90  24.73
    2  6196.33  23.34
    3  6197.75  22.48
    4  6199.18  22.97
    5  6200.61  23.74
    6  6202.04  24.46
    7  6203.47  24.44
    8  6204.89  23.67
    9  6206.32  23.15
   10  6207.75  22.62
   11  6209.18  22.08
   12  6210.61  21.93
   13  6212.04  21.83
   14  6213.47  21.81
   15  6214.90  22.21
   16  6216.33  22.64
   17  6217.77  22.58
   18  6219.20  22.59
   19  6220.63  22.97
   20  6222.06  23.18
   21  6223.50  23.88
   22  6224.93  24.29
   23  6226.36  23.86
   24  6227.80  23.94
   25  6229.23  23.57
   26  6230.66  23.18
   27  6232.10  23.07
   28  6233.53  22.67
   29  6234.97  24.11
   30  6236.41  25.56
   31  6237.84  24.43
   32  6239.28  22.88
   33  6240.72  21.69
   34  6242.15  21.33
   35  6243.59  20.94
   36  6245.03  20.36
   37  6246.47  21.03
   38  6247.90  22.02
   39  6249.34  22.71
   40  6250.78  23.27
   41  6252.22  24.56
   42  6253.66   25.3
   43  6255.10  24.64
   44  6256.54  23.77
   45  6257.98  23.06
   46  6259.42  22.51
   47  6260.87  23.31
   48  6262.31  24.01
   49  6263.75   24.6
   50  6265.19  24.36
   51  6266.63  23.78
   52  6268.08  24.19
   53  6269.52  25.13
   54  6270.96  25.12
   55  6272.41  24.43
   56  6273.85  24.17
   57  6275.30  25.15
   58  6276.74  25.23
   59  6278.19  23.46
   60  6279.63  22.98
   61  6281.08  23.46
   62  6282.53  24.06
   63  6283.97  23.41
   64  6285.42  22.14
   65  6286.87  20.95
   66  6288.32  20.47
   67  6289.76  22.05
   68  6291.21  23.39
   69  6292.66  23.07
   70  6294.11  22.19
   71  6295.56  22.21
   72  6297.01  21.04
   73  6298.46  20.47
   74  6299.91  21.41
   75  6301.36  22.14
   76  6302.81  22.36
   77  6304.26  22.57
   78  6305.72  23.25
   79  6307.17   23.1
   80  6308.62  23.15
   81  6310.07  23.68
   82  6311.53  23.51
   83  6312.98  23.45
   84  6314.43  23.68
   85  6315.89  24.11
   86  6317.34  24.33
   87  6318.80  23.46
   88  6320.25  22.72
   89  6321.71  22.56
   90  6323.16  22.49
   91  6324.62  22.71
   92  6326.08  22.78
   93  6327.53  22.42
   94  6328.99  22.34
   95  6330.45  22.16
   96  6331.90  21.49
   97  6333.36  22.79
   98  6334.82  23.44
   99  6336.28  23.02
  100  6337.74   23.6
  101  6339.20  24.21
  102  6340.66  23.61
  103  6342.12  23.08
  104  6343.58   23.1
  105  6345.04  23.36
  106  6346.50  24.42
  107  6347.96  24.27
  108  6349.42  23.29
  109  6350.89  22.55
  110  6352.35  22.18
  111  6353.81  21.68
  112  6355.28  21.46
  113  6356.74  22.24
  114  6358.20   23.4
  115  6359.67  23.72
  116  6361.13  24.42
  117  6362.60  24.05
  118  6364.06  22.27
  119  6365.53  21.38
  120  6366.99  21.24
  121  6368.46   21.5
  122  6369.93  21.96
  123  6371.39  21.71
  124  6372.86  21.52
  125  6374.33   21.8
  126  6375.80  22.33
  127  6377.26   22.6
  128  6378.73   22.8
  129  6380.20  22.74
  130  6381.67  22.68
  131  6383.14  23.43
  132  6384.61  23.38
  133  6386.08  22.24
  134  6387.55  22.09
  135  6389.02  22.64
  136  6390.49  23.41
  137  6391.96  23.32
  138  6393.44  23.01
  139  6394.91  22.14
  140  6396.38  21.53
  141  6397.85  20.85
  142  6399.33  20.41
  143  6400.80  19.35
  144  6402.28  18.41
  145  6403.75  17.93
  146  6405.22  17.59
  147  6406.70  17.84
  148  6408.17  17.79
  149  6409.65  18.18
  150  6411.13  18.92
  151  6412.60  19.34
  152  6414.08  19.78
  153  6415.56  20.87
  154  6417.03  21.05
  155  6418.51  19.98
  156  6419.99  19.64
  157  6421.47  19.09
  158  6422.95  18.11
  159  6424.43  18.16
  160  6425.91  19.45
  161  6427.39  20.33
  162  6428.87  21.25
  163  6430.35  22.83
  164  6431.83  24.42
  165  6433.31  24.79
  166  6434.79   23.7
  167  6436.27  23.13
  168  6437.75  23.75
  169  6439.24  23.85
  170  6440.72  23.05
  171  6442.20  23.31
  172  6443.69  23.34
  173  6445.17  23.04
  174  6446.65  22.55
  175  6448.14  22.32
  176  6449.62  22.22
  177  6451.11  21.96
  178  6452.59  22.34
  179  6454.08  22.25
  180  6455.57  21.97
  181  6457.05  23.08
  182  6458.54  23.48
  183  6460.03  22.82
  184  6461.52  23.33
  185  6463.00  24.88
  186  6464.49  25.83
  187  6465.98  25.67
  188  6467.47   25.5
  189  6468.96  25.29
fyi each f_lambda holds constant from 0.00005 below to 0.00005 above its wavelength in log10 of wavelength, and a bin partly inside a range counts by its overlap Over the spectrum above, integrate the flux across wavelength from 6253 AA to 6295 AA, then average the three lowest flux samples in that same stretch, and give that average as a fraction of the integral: 0.0214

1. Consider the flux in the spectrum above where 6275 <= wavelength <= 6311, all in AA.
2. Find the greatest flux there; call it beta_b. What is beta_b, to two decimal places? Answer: 25.23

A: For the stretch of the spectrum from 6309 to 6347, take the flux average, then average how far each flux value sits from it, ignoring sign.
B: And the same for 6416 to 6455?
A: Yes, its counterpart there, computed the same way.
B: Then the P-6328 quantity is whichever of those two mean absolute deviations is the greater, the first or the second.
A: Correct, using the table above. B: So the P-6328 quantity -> 1.56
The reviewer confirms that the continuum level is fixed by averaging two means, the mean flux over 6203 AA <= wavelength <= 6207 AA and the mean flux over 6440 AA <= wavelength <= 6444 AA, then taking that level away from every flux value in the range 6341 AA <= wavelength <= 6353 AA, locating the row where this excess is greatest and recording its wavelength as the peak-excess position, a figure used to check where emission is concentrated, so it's 6346.50 AA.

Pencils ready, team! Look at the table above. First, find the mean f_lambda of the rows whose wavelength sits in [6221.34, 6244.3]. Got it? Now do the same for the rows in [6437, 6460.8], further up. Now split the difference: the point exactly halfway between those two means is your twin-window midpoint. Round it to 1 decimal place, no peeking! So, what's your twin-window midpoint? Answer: 23.1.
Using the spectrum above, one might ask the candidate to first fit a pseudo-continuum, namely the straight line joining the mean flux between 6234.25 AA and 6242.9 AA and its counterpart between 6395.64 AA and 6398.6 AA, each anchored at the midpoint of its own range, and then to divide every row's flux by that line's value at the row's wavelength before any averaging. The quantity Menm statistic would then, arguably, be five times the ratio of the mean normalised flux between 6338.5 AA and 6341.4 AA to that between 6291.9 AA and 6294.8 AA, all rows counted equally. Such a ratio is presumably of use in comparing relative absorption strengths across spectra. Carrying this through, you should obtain 5.4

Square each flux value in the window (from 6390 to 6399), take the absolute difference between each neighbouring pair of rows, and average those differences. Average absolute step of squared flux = 23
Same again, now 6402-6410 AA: 11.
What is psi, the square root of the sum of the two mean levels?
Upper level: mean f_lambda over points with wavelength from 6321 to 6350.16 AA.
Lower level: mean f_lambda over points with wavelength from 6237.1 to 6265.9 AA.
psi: 6.79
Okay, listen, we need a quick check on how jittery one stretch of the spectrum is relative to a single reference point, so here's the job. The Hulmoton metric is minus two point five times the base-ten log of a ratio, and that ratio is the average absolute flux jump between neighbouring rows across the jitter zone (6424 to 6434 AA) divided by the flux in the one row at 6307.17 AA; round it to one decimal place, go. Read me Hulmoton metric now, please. 3.3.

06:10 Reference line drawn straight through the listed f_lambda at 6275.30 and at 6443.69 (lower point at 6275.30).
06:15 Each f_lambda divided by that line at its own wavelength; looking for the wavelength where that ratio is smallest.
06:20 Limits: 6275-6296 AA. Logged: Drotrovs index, 6288.32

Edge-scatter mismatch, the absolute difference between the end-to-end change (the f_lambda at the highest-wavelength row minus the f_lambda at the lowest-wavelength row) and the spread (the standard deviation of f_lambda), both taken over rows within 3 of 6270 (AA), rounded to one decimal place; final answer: 0.2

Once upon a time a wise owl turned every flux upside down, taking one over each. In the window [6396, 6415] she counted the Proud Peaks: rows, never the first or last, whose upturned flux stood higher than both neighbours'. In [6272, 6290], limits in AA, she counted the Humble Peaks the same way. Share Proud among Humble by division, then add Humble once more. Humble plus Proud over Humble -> 3.7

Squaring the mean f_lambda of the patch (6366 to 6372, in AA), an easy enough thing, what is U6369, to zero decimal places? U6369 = 467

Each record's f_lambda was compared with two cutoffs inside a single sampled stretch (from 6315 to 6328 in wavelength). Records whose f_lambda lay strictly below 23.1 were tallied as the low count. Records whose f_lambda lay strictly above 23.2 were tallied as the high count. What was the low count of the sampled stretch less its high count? 3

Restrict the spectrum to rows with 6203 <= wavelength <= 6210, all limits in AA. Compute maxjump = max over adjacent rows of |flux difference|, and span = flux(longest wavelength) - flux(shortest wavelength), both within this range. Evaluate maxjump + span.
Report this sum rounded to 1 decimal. -1.6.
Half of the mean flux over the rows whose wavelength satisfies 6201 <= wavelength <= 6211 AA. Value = 11.6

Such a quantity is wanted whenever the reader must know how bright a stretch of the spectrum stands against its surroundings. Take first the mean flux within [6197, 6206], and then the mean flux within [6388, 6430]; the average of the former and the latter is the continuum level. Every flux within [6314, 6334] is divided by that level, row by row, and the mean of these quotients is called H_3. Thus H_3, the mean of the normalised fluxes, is 1.05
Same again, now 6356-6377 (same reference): 1.03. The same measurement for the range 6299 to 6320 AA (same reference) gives 1.06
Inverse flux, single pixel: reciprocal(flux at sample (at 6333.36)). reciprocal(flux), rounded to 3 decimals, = 0.044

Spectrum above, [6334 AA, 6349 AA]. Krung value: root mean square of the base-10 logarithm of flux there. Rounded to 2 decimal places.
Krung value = 1.37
